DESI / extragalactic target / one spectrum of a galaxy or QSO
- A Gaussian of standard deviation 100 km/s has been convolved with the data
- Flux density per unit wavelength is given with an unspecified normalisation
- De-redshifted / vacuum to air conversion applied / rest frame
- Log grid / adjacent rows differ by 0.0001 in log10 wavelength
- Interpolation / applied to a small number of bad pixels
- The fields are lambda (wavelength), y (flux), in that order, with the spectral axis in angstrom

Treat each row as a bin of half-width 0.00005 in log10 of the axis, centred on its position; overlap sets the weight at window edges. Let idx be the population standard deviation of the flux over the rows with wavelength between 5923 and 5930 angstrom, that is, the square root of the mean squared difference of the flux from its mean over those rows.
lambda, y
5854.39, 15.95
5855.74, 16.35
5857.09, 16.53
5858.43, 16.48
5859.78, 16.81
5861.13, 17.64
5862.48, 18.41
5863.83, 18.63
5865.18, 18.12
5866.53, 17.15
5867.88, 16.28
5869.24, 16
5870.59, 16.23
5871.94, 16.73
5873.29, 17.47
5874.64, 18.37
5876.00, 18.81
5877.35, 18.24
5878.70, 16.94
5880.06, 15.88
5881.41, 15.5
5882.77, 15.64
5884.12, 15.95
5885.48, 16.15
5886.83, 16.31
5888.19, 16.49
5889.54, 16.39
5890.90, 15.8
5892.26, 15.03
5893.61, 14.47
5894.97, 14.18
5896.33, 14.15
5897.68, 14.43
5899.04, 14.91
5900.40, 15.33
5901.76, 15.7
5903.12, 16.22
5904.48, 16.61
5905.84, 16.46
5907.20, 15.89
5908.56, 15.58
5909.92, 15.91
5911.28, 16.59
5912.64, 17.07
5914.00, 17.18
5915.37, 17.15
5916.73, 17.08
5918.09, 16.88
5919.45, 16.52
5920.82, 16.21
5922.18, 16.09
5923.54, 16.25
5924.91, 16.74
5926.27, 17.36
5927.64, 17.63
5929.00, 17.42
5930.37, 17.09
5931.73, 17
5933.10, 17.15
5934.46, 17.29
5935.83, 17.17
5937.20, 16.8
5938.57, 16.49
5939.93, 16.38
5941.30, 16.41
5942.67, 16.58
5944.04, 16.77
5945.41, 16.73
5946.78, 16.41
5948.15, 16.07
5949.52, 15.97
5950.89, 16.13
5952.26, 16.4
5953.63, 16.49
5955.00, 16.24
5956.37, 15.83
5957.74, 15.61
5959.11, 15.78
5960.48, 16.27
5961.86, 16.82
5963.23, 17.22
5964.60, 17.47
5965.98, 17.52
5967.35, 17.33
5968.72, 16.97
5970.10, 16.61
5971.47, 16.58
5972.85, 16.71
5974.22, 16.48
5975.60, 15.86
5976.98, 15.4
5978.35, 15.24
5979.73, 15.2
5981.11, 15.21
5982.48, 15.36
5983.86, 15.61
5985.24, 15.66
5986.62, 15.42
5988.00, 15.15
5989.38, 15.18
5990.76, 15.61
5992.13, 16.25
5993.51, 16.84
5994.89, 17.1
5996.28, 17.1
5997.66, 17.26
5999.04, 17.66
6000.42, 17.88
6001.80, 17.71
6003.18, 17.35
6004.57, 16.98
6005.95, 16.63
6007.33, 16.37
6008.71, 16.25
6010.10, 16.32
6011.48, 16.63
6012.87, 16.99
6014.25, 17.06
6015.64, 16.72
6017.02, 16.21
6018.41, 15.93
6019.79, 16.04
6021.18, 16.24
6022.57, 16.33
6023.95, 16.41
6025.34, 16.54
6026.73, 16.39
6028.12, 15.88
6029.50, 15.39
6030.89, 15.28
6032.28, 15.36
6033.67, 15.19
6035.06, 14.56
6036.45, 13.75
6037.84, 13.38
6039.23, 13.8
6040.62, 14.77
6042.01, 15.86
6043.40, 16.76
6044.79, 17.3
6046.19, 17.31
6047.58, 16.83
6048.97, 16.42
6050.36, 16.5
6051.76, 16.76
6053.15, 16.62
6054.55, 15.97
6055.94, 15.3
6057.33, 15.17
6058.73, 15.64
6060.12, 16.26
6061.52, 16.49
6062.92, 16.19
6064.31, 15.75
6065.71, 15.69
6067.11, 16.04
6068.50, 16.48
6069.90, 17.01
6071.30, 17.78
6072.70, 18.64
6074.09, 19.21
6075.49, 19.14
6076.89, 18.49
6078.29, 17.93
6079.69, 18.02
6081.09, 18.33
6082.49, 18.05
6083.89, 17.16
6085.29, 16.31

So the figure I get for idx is 0.51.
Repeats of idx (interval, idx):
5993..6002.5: 0.36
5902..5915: 0.51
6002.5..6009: 0.40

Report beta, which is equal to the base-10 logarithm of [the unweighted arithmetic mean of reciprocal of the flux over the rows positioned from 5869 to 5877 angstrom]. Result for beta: -1.24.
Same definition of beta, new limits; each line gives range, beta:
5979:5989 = -1.19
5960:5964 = -1.22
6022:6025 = -1.21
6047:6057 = -1.21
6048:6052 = -1.22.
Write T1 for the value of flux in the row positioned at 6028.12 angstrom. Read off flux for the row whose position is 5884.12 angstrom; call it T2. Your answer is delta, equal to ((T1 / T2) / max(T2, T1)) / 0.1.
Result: 0.624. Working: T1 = 15.88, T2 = 15.95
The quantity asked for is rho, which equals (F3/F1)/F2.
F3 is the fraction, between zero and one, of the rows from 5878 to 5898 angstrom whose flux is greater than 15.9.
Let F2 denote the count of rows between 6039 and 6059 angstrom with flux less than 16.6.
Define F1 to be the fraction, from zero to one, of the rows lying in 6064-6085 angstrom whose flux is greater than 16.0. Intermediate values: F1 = 0.87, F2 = 9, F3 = 0.40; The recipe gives 0.05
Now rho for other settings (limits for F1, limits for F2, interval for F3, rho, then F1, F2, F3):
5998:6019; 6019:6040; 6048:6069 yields 0.05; 0.93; 15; 0.67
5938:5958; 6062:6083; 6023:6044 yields 0.07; 0.80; 5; 0.27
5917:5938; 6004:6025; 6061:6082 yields 0.10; 1.00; 9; 0.87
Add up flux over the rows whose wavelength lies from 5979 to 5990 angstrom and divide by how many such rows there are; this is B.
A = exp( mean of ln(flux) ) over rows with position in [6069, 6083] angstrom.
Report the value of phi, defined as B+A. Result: 33.6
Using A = 18.2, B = 15.3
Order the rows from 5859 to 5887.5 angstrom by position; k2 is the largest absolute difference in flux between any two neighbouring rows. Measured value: 1.3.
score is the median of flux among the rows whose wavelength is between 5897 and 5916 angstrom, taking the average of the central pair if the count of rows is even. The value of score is 16.1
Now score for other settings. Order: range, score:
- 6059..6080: 17.0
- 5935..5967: 16.4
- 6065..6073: 16.7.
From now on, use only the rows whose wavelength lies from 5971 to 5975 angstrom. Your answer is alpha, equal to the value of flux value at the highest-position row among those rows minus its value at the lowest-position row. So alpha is -0.1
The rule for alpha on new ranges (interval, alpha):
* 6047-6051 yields -0.3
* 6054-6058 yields -0.8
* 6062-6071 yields 0.8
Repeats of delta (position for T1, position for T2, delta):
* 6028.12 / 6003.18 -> 0.528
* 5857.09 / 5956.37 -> 0.632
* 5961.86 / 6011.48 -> 0.601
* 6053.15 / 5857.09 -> 0.605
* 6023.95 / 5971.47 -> 0.597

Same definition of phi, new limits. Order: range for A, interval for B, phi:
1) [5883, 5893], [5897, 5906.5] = 31.7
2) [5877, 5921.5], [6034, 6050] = 31.5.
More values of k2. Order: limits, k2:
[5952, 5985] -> 0.6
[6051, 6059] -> 0.7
